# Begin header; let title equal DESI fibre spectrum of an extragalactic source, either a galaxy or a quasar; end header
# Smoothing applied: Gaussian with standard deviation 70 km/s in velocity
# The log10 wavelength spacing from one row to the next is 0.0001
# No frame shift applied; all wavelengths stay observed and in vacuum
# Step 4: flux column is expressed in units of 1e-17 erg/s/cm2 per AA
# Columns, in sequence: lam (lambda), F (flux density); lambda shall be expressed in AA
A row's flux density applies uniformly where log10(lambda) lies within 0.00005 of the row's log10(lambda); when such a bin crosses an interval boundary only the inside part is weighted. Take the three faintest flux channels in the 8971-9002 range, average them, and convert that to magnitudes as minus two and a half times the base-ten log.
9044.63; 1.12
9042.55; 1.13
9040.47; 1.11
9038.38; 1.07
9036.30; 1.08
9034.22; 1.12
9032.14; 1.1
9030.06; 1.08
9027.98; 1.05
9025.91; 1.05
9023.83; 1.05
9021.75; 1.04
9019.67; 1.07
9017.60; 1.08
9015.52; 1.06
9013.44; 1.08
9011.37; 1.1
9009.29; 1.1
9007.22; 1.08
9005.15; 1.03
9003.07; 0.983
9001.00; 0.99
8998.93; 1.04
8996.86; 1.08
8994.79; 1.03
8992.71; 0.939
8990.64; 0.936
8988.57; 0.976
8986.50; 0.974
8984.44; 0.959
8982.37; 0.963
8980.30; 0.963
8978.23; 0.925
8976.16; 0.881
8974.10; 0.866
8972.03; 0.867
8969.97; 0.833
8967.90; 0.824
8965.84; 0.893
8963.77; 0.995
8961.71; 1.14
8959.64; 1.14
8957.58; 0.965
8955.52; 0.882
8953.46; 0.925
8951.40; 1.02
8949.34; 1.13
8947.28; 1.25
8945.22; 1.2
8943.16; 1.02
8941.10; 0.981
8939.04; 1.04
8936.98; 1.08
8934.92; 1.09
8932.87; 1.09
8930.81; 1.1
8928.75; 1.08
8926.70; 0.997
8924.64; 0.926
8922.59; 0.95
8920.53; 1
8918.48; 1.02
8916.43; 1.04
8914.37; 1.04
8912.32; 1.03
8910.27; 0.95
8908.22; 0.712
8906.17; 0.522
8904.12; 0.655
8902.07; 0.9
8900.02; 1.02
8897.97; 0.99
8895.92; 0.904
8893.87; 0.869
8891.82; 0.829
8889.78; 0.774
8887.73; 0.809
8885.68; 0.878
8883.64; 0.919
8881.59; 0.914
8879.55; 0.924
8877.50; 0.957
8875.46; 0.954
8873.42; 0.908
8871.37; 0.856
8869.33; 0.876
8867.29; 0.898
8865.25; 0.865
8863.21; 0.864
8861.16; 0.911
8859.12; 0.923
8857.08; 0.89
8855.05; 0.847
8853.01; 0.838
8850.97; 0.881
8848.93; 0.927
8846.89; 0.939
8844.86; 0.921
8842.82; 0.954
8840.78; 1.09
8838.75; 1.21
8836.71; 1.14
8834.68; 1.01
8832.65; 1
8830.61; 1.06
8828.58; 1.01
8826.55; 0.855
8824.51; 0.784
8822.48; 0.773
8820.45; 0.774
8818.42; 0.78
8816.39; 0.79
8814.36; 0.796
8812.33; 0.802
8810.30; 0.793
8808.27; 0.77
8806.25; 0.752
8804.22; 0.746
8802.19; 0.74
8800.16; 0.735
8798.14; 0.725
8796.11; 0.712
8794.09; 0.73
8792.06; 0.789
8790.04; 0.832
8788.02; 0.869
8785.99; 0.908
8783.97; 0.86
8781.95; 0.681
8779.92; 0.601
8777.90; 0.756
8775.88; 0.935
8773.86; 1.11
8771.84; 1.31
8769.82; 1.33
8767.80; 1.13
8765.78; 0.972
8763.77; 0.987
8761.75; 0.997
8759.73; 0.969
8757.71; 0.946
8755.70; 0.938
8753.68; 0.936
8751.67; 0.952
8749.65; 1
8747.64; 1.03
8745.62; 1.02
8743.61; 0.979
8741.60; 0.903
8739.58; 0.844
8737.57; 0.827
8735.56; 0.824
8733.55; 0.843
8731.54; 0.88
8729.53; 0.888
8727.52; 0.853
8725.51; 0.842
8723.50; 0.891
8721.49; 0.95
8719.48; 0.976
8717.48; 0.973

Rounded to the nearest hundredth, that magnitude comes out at 0.15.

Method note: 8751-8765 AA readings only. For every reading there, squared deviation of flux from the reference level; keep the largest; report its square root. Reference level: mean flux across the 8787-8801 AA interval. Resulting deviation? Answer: 0.23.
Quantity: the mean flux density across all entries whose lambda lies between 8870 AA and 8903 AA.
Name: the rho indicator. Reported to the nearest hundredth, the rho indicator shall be 0.90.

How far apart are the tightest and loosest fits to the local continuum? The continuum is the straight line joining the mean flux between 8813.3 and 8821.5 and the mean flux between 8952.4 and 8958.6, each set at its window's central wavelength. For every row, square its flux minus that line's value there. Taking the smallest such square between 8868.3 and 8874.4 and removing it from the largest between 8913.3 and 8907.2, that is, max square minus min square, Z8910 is 0.027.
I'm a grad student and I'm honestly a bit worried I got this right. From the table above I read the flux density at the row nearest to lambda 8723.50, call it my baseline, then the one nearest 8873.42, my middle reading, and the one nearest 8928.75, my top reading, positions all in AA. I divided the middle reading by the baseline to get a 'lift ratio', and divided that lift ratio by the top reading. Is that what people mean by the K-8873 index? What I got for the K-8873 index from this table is 0.94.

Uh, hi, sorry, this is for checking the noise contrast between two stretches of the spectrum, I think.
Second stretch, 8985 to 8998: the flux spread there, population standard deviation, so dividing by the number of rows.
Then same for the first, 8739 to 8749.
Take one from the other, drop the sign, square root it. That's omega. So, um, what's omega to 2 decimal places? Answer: 0.14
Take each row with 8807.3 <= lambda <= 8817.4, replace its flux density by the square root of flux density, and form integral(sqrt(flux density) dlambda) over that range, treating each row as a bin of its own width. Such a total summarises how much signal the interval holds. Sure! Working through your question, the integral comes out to 9.0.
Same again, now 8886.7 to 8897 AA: 9.4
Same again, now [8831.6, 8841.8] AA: 10.6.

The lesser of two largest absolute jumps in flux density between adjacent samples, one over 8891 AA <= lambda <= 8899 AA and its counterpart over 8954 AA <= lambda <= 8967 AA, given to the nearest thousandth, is 0.086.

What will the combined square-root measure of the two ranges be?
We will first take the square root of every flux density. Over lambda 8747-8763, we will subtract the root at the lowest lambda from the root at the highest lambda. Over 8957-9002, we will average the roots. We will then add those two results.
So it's 0.96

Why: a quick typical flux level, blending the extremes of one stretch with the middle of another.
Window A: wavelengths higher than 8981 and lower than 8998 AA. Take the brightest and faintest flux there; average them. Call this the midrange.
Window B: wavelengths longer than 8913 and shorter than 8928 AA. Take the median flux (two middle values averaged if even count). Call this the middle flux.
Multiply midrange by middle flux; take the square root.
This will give 1.00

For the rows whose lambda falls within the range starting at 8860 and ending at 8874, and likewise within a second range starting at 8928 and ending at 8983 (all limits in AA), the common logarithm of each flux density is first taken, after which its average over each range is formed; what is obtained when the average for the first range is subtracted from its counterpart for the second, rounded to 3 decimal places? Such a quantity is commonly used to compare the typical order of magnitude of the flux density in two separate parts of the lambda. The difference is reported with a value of 0.054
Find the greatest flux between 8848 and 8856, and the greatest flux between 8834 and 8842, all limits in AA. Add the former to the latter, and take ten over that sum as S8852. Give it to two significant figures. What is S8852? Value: 4.7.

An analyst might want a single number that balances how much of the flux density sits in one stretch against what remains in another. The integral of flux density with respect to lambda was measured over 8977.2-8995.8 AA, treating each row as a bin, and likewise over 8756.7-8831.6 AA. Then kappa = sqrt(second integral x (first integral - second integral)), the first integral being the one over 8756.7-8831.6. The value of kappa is 29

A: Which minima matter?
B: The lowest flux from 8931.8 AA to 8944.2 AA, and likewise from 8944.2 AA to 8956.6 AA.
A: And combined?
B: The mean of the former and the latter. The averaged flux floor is 0.93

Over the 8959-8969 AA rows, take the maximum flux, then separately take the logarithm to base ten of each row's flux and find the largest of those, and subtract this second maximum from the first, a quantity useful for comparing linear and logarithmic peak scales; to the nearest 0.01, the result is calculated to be 1.08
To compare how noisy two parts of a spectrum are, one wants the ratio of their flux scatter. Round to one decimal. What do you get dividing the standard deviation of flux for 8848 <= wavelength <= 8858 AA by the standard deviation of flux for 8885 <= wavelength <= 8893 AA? 0.8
